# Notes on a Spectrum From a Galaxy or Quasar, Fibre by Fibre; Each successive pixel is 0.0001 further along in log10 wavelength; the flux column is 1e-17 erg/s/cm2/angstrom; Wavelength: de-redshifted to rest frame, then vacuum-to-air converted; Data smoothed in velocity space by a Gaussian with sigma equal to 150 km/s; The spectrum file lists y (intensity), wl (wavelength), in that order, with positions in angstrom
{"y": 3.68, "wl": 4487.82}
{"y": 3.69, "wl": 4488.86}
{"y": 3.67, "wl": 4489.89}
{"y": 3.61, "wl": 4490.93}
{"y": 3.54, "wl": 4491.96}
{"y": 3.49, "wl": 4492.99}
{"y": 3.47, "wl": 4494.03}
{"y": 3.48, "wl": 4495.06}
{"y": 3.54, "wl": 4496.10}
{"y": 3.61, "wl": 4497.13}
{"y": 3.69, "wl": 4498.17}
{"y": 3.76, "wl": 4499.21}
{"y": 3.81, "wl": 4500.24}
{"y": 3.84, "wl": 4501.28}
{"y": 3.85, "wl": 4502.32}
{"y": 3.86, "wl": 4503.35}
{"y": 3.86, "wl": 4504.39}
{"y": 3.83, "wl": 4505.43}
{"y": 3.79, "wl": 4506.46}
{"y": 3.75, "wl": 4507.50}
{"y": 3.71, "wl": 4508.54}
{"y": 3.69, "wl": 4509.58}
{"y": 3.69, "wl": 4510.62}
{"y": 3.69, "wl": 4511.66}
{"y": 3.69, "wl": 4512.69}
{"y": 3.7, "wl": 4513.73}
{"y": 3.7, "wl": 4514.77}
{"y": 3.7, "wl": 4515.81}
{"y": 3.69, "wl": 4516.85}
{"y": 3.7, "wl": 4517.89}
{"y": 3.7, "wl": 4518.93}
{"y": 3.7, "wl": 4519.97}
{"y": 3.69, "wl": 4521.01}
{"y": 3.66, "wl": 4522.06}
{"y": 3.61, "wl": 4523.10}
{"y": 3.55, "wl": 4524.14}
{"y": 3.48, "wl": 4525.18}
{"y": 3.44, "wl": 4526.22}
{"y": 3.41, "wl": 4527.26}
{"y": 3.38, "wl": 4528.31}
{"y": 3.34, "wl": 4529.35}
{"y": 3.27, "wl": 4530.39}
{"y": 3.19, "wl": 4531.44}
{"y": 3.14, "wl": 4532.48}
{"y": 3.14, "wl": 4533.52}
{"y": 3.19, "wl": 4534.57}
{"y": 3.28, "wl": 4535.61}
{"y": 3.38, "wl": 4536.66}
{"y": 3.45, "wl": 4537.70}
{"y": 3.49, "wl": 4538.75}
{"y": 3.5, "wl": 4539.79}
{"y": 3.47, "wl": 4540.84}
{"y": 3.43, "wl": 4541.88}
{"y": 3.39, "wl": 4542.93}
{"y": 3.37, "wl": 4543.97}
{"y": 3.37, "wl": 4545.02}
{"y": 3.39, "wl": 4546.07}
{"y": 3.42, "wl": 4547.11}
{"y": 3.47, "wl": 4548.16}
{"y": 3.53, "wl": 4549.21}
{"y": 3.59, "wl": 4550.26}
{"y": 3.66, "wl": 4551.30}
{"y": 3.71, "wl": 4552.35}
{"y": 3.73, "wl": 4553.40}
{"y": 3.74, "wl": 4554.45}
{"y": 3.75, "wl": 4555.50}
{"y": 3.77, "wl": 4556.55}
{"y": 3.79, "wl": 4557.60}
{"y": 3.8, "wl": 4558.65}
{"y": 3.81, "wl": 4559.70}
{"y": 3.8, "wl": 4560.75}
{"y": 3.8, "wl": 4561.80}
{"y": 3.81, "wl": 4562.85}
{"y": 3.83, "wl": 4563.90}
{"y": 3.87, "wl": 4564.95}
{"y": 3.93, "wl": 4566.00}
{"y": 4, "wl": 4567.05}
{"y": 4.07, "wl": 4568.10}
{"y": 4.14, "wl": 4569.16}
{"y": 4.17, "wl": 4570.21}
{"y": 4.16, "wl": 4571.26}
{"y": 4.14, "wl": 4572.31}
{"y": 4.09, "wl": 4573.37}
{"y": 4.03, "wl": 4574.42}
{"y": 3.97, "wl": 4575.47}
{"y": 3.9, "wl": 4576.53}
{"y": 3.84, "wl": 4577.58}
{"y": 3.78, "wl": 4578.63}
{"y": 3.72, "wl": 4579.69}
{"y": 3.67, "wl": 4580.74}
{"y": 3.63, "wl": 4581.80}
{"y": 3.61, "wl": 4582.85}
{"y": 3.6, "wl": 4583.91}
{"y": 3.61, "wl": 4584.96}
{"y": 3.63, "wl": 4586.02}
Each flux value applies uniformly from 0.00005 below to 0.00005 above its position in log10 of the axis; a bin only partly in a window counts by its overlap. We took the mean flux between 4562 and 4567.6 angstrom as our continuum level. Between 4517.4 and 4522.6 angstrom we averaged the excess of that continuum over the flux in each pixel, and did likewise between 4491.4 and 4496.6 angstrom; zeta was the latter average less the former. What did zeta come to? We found 0.19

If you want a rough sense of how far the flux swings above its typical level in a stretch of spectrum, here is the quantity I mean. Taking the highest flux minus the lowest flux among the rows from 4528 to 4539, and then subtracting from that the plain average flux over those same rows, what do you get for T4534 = -2.9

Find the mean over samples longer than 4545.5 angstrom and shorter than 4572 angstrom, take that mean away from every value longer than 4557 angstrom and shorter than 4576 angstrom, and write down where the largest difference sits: 4570.21 angstrom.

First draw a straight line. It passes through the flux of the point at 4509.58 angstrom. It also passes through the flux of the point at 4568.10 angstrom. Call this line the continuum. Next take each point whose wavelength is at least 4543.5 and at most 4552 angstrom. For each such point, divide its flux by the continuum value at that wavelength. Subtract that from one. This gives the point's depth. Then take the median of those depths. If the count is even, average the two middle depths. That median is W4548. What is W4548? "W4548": 0.12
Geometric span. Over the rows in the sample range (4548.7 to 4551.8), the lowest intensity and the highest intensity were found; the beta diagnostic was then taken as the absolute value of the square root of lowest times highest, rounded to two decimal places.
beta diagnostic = 3.59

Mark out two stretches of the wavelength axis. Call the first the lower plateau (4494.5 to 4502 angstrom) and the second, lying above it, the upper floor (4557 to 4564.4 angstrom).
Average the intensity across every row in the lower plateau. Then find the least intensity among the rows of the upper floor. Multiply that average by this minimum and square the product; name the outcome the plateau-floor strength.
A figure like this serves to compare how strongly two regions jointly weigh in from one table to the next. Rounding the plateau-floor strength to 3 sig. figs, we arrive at 194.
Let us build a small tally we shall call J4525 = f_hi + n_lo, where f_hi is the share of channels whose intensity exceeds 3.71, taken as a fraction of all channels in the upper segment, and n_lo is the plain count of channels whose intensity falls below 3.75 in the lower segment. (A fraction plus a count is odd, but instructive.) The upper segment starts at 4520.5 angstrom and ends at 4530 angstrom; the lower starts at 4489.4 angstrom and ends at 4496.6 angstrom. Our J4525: 7.0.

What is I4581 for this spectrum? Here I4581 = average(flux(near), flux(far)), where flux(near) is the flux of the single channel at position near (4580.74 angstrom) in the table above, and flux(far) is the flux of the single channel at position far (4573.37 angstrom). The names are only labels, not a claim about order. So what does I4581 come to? 3.88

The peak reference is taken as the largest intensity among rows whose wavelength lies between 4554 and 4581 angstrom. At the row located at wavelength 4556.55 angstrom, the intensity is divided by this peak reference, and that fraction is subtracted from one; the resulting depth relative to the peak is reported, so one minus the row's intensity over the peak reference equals 0.096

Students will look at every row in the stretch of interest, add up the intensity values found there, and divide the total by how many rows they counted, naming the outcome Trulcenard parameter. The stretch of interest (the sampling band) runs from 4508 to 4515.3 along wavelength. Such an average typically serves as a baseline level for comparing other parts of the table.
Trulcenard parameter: 3.70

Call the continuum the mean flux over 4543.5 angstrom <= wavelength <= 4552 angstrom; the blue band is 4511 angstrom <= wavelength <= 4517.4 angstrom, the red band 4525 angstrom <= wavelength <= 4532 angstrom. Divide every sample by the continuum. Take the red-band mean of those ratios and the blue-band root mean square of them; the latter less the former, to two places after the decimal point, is 0.10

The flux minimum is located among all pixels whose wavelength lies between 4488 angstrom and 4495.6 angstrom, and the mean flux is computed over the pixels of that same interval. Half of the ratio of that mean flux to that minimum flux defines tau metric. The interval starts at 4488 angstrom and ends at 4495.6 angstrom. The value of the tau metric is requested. 0.514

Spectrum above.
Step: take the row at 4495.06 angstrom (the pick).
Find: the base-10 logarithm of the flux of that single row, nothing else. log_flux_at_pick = 0.542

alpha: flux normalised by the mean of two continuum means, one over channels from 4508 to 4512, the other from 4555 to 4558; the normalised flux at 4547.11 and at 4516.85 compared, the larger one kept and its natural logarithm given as -0.01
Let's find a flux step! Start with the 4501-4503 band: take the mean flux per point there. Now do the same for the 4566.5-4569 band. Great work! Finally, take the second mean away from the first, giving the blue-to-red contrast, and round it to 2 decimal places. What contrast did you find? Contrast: -0.19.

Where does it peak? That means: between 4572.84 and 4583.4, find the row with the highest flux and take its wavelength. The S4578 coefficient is 4573.37 angstrom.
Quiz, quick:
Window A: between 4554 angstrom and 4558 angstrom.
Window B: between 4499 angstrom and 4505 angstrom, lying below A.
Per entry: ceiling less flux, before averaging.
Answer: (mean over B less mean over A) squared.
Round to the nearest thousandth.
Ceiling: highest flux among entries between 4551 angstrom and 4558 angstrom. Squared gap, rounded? 0.005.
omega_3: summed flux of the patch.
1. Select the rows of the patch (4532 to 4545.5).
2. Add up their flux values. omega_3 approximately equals 43.6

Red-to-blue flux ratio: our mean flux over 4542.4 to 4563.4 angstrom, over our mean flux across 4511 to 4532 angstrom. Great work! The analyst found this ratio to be 1.02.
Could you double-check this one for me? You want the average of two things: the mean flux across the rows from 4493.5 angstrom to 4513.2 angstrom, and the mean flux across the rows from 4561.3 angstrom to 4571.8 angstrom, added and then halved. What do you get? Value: 3.8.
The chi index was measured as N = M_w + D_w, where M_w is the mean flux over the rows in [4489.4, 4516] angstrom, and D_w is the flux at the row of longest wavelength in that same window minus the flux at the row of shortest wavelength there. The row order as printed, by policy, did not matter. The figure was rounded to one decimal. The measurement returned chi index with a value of 3.7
